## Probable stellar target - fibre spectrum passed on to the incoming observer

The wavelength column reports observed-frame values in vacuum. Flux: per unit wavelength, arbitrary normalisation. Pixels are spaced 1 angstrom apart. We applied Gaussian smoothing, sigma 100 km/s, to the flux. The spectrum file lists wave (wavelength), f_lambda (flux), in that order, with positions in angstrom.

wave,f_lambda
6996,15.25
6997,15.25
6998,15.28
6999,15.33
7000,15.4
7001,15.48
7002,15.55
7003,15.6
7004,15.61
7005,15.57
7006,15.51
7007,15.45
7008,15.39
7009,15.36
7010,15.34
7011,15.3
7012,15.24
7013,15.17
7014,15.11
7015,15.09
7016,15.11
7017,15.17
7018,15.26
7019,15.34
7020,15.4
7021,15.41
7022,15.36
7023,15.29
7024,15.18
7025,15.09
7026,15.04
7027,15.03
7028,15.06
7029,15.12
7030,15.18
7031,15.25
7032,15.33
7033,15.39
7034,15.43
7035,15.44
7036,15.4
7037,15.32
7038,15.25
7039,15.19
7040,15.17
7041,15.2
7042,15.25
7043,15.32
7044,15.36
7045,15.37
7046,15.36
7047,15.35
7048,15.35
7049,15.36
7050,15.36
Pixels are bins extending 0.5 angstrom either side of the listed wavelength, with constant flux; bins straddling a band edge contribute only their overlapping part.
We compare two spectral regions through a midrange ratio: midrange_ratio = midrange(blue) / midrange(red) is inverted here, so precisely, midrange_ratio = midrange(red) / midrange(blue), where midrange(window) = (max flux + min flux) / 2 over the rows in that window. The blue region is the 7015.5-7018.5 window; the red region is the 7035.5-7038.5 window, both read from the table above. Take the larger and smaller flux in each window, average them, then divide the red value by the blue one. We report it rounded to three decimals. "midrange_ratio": 1.009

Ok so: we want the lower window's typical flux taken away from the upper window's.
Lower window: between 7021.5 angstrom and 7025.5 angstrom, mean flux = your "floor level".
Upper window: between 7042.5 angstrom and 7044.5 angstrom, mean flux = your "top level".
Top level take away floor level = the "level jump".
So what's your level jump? 0.11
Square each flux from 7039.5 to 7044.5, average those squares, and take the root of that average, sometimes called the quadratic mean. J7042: 15.3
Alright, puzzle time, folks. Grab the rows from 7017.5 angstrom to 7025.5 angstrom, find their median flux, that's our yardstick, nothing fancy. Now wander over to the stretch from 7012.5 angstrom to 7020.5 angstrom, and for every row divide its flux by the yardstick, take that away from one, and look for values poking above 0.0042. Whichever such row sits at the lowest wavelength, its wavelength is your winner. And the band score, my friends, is 7013 angstrom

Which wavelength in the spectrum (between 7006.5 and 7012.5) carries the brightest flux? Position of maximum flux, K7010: 7007 angstrom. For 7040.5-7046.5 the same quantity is 7045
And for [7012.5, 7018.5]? 7018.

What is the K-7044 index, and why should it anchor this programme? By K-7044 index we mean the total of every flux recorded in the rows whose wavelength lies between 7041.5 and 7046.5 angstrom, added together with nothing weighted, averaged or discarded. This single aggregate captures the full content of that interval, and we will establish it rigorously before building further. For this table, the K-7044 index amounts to 77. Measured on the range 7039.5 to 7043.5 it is 61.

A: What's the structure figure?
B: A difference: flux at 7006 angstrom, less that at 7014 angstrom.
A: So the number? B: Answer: 0.40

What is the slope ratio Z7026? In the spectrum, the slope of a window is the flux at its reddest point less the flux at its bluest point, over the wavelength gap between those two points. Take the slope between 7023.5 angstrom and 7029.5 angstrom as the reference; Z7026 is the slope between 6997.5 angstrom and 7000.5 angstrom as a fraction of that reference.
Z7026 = -5.0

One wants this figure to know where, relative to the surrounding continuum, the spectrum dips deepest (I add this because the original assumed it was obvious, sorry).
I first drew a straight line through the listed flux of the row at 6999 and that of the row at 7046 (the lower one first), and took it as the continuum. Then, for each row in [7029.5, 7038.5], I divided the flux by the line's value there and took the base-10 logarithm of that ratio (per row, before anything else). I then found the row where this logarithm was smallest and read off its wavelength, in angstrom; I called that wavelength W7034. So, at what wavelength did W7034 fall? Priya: 7030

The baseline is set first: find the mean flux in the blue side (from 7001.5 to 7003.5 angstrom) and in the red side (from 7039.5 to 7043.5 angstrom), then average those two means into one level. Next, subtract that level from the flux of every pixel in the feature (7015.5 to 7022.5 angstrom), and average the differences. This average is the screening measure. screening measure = -0.11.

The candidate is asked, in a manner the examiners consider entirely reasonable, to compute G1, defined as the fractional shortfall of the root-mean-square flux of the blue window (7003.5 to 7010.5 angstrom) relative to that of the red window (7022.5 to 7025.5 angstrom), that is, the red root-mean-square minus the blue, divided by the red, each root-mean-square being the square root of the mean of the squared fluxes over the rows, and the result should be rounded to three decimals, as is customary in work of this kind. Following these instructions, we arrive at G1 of -0.018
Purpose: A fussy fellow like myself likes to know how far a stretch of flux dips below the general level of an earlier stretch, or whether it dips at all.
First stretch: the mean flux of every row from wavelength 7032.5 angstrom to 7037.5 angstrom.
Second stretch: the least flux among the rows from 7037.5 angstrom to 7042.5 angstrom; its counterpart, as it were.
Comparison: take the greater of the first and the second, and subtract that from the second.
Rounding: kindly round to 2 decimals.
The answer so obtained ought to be -0.23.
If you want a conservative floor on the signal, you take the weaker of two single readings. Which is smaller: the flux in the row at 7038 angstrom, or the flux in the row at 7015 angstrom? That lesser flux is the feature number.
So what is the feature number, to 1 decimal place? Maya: 15.1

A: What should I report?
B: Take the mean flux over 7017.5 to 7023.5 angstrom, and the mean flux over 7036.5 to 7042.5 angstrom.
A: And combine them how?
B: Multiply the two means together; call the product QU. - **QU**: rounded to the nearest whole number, 234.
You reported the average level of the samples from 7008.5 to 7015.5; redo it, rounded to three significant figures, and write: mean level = 15.2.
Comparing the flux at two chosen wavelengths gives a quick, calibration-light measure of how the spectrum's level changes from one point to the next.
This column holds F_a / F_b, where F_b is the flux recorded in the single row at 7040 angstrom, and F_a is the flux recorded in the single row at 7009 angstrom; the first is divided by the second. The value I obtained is 1.01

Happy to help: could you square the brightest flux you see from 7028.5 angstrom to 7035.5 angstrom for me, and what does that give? 238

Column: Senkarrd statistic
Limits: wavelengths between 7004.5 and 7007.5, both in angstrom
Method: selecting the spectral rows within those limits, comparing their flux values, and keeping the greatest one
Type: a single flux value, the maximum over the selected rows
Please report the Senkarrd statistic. 15.57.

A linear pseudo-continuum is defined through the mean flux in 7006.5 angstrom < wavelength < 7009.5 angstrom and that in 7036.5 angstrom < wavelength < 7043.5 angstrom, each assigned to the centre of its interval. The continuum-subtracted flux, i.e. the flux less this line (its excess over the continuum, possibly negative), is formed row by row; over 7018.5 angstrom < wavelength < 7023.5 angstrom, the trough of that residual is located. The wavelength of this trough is 7023 angstrom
